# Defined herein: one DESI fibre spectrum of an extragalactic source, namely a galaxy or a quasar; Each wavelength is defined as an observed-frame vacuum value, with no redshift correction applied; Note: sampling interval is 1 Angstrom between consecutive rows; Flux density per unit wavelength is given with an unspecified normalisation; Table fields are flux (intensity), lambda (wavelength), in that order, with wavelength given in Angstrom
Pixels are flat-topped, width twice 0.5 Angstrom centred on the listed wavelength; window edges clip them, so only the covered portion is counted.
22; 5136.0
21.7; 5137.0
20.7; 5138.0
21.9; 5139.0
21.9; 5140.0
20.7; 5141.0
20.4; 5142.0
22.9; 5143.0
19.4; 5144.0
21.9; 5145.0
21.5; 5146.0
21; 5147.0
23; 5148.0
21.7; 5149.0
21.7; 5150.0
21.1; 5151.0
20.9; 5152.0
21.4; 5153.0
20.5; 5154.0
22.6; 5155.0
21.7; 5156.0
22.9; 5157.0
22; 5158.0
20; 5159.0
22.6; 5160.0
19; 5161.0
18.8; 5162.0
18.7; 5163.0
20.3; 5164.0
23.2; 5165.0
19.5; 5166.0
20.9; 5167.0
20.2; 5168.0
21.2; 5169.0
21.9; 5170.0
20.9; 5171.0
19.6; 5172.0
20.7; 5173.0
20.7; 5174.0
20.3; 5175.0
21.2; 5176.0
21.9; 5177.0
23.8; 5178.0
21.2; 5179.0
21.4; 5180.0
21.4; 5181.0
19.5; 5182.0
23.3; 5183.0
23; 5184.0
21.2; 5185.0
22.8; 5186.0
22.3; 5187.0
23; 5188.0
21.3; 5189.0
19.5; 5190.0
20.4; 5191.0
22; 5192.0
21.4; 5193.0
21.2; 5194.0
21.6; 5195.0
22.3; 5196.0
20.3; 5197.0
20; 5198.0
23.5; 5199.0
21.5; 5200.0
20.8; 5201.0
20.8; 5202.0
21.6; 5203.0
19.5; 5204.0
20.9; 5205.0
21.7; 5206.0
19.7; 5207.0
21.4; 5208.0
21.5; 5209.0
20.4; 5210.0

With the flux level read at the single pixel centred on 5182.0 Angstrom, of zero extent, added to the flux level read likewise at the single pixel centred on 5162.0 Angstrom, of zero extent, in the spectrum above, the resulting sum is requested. 38.3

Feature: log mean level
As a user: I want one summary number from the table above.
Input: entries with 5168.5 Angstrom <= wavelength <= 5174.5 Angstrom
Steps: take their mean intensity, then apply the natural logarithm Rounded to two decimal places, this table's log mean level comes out 3.04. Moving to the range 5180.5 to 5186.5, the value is 3.08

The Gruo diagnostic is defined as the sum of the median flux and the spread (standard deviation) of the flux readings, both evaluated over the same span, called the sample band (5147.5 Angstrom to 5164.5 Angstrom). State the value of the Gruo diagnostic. 22.8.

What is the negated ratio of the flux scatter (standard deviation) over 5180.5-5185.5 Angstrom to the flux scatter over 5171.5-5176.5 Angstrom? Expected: -2.6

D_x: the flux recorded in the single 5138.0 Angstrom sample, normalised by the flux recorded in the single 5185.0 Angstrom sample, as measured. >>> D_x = 0.98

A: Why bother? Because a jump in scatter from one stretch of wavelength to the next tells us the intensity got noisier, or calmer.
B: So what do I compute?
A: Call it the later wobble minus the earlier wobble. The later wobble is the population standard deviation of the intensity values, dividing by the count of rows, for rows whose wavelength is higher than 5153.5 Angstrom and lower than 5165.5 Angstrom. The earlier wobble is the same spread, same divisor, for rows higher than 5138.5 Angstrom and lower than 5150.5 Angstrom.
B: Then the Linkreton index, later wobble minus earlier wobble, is 0.64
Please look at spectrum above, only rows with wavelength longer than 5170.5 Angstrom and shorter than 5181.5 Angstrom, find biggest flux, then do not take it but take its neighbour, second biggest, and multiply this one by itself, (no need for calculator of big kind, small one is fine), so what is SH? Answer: 480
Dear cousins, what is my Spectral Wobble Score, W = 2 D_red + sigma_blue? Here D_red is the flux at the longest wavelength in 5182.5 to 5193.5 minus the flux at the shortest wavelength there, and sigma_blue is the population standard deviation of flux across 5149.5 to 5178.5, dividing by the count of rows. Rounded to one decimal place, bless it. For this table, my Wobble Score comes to -2.5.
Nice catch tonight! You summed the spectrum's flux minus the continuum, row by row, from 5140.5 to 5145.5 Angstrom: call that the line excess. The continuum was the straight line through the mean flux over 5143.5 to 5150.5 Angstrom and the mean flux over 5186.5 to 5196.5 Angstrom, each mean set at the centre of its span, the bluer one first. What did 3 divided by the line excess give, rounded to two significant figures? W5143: -1.5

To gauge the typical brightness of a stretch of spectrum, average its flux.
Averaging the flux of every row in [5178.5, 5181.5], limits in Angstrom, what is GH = 21.3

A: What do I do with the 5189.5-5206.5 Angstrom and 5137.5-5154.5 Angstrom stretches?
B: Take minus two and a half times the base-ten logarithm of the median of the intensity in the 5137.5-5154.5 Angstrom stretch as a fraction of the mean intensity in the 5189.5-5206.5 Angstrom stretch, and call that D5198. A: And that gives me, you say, -0.01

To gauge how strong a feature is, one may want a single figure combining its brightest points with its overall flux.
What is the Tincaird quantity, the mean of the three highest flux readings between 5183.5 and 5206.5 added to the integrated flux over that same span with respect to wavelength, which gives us 516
